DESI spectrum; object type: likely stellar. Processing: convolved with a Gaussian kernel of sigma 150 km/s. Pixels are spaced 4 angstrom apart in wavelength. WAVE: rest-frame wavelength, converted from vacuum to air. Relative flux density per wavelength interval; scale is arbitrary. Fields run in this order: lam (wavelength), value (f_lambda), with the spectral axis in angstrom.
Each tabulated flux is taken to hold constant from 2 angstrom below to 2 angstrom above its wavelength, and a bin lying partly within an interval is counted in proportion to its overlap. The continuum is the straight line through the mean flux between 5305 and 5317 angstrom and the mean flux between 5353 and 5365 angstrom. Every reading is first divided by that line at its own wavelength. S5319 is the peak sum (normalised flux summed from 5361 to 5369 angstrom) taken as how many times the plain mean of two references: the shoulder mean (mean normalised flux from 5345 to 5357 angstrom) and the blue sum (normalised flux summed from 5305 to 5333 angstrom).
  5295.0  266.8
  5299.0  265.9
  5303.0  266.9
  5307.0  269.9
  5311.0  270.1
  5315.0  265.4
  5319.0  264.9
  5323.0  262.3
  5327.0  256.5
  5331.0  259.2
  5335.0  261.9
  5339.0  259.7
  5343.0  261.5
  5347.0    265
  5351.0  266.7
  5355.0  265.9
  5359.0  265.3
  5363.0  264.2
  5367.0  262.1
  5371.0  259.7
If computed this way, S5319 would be 0.50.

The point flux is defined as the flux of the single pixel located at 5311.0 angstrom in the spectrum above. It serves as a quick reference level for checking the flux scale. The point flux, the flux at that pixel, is 270.1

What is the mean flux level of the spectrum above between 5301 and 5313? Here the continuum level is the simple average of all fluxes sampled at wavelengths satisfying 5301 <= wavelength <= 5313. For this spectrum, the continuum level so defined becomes 269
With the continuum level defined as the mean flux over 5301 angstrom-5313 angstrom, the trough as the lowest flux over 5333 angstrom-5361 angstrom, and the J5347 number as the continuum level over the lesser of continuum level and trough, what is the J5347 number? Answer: 1.04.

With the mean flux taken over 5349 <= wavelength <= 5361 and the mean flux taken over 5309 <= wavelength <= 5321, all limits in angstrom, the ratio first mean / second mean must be 1.00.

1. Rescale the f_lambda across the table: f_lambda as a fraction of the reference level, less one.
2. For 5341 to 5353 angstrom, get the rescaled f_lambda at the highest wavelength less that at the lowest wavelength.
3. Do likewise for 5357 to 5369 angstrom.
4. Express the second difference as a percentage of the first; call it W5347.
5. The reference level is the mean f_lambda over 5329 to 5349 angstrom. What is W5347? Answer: -62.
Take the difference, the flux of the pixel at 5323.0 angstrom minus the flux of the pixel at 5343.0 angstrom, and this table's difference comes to 1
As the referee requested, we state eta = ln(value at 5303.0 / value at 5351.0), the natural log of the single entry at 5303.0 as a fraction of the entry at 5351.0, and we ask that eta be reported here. 0.001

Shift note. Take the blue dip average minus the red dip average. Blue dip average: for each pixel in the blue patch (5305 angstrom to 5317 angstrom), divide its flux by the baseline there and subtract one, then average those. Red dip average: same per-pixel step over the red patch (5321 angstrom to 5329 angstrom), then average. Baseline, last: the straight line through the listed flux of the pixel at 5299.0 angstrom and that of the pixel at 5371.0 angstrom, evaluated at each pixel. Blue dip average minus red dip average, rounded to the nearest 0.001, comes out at 0.030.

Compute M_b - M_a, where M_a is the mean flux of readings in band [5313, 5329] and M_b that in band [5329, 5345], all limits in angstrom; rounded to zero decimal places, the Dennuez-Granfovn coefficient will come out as -2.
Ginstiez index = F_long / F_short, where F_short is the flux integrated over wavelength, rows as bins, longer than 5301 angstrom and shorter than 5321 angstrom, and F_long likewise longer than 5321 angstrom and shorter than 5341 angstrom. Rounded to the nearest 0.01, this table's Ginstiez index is 0.97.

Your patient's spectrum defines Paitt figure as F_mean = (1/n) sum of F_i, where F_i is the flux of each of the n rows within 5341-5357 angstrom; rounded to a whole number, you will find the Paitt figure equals 265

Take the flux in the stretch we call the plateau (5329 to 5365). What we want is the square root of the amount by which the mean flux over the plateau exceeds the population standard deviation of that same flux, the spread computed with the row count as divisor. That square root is 16.1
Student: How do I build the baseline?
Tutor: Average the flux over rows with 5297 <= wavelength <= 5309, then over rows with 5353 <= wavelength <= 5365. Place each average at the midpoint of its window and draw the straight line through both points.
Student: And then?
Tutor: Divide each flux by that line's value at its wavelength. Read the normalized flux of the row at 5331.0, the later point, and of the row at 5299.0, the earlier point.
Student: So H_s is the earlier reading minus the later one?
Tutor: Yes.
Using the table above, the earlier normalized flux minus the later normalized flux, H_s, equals 0.020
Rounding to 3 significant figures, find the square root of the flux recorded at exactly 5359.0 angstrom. 16.3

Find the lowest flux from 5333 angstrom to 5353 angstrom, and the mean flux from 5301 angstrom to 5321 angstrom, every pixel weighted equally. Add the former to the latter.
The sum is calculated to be 527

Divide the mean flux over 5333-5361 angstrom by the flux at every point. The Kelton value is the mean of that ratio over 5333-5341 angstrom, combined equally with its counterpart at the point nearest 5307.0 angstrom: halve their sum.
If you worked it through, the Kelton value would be 0.994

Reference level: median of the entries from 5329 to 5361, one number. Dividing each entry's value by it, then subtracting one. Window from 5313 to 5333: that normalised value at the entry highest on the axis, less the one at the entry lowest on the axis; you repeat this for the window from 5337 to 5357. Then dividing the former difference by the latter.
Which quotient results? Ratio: -1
